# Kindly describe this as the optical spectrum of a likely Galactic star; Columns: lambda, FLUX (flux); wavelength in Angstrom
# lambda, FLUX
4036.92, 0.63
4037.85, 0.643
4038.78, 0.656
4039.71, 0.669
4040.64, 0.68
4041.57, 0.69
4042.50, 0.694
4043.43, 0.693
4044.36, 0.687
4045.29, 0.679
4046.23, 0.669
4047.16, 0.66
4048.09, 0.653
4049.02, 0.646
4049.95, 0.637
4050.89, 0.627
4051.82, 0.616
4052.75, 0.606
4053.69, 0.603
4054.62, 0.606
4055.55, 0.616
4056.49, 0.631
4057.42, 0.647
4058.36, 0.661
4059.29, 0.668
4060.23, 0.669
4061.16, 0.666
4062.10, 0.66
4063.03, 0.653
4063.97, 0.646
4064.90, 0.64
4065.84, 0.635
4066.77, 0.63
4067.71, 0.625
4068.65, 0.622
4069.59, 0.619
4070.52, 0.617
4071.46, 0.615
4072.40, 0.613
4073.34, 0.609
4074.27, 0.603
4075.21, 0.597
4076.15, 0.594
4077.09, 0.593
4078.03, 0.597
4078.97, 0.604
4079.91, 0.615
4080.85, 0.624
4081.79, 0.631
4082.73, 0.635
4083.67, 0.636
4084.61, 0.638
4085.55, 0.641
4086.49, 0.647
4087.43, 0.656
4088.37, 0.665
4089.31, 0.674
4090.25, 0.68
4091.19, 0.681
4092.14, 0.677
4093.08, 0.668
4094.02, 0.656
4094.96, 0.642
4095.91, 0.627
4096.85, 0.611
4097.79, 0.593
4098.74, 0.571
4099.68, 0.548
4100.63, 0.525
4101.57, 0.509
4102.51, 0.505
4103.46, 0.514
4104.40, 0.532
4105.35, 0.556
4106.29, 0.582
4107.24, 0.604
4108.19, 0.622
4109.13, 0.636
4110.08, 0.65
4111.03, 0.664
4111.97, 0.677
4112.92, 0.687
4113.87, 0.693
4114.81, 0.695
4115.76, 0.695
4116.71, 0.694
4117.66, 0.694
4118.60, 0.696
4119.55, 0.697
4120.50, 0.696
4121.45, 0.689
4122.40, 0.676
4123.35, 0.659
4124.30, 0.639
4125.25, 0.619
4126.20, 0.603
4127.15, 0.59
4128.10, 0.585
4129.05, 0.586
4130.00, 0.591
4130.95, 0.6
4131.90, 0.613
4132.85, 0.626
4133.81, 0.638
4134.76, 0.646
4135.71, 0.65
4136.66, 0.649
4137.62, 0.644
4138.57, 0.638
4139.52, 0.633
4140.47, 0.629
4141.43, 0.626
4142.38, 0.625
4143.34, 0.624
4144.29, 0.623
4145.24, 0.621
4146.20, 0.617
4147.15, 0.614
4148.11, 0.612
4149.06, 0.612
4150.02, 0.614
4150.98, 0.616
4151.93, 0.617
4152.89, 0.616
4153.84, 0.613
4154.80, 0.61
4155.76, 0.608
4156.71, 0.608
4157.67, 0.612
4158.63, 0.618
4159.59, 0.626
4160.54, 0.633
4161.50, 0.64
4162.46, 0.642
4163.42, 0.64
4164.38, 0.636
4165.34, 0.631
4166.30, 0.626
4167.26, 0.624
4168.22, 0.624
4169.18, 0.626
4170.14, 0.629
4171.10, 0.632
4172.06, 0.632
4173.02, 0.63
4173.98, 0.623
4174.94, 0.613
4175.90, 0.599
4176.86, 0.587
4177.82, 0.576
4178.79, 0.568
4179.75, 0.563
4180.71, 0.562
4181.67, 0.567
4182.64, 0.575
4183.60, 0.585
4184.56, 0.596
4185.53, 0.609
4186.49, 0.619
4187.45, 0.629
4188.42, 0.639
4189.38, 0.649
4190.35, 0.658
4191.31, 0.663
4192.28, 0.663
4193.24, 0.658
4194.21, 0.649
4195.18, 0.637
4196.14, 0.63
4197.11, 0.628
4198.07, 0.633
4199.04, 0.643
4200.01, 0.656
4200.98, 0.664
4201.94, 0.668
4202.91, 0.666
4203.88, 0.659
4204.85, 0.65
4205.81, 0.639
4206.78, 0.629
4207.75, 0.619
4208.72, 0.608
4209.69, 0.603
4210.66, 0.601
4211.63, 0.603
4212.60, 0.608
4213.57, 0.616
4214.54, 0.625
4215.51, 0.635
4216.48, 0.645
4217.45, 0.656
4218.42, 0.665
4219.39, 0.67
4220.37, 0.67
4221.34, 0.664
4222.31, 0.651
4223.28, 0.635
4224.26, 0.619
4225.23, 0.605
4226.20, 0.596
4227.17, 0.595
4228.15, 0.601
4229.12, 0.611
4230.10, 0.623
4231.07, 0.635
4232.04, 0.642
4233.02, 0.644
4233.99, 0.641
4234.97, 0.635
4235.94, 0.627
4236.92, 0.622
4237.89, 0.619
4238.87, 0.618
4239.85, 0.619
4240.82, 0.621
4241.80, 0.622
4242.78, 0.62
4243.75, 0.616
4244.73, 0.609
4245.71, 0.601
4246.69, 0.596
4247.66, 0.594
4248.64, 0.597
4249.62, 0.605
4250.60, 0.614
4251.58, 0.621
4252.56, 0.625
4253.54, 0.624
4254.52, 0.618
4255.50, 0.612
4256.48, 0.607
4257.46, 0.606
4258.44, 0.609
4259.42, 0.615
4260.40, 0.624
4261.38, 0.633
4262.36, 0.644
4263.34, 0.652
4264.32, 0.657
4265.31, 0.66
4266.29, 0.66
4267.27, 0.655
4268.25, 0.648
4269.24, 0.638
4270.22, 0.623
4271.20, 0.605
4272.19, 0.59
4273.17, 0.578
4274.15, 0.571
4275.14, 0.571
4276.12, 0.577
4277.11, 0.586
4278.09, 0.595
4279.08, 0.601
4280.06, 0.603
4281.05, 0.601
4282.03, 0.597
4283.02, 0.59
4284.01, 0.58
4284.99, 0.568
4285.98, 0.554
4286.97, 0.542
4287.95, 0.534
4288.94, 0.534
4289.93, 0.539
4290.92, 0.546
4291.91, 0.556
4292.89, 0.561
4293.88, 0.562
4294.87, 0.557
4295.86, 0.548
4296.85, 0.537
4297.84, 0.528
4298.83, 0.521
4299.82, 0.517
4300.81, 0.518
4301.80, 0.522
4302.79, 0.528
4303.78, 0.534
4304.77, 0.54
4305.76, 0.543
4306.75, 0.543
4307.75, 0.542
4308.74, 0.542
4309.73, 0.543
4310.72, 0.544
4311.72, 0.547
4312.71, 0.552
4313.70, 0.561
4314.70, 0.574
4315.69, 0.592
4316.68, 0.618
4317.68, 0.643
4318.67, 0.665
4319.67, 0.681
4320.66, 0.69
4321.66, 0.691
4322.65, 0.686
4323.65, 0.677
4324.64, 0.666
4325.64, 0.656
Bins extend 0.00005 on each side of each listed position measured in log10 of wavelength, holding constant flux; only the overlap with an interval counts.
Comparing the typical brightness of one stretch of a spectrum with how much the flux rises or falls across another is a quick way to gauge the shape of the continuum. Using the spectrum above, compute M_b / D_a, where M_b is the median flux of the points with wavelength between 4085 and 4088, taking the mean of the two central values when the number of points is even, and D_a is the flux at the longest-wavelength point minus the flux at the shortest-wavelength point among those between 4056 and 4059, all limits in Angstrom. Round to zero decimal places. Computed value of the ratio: 22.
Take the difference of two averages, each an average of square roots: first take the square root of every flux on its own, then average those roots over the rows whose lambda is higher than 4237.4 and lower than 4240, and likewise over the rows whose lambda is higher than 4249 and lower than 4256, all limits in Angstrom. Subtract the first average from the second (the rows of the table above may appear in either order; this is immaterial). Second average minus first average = -0.001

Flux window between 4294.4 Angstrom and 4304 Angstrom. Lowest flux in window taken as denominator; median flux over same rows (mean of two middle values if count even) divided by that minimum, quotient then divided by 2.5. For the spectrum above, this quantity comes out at 0.409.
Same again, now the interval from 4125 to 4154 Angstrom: 0.422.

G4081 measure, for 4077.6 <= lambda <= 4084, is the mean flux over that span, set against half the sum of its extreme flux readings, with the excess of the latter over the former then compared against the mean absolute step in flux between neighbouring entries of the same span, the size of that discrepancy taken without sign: 0.010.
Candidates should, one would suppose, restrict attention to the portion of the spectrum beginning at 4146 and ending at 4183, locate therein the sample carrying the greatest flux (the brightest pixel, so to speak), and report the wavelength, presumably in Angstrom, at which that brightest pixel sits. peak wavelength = 4162.46 Angstrom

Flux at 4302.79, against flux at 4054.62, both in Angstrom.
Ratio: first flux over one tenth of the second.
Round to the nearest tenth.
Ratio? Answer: 8.7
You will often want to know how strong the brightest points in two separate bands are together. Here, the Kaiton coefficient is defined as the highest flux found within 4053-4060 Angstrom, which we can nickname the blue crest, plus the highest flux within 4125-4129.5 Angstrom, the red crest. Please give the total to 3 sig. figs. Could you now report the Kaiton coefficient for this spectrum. 1.29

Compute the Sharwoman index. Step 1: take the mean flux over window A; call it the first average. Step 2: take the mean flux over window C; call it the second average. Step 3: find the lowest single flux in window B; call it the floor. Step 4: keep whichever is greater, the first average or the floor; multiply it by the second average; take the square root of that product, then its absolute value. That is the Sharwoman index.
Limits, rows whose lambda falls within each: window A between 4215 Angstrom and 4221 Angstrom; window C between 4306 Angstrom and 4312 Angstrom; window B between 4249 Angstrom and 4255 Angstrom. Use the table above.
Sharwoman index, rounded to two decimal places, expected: 0.60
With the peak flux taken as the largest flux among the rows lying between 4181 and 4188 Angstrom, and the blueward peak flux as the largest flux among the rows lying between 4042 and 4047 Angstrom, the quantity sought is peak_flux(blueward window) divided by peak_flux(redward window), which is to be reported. 1.10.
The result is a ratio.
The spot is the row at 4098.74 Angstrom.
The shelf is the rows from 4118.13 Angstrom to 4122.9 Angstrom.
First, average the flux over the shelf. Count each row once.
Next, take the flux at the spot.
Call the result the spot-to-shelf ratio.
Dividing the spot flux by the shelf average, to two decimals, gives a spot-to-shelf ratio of 0.83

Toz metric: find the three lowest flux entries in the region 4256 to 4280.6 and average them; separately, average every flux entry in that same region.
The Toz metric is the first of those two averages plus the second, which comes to 1.189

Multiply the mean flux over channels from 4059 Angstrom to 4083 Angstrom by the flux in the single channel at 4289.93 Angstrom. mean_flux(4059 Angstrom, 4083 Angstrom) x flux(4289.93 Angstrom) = 0.34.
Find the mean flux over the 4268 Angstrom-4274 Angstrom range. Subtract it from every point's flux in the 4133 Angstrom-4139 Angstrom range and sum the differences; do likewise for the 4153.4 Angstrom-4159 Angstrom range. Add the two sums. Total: 0.2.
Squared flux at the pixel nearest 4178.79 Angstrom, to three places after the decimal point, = 0.323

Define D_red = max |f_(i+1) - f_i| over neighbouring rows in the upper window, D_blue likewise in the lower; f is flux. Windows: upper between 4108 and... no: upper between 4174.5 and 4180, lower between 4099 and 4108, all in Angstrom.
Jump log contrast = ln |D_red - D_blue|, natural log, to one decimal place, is -4.4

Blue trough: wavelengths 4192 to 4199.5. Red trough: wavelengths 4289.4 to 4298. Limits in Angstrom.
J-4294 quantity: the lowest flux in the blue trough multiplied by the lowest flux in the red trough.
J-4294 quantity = 0.33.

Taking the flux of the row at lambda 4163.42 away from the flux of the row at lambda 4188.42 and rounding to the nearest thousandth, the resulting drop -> -0.001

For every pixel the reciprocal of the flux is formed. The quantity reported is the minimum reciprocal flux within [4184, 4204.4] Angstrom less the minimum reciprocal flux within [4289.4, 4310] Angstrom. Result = -0.28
